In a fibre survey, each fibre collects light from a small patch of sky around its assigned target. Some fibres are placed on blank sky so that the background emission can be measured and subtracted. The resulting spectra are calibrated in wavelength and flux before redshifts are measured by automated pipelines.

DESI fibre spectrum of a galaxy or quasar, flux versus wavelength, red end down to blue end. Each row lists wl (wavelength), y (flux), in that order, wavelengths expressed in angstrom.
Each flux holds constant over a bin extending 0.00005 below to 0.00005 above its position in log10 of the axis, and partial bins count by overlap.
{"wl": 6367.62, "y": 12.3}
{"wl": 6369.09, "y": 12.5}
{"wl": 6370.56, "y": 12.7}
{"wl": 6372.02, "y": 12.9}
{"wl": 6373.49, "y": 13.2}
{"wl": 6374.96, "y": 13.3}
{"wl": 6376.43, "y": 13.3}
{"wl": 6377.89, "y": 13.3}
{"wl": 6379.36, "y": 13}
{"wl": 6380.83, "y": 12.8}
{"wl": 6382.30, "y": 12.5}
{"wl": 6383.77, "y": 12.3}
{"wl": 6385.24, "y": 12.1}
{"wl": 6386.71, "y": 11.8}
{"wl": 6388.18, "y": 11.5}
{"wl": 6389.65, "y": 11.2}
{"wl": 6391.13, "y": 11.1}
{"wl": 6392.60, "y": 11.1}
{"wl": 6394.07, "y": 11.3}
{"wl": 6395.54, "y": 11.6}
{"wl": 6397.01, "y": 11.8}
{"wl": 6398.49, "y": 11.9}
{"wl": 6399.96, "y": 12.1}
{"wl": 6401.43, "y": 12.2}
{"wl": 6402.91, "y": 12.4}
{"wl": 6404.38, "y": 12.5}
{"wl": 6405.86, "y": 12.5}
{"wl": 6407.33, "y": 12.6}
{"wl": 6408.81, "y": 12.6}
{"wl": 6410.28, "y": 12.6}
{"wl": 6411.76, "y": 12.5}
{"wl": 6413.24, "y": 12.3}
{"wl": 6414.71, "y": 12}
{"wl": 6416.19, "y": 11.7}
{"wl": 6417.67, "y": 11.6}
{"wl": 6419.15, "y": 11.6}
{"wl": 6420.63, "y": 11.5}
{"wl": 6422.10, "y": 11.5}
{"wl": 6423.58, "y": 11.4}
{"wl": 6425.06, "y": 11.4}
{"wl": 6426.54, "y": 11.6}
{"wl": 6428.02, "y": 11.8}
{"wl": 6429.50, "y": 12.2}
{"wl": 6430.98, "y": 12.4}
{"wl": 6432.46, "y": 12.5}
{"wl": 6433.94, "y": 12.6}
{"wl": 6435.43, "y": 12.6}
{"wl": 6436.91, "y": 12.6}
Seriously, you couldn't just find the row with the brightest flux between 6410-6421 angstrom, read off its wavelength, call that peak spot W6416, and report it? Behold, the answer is 6410.28 angstrom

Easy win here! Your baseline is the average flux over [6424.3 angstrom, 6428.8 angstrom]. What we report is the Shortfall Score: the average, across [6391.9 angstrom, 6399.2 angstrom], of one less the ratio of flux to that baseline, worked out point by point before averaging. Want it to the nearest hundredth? 0.01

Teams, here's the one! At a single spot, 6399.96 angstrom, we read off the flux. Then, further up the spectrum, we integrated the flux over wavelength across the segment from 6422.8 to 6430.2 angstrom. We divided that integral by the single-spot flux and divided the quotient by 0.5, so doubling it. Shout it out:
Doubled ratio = 14.3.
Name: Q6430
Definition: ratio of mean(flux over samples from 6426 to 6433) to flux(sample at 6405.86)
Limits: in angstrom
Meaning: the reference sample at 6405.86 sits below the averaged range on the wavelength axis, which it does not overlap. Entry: 0.97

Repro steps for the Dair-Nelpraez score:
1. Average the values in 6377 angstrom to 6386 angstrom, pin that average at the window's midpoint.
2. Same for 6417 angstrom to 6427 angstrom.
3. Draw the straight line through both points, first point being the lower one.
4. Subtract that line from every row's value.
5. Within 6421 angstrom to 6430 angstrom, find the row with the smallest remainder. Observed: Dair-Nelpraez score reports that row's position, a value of 6423.58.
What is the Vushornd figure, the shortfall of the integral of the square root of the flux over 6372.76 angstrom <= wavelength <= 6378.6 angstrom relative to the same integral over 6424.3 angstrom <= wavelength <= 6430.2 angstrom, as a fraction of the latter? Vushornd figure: -0.1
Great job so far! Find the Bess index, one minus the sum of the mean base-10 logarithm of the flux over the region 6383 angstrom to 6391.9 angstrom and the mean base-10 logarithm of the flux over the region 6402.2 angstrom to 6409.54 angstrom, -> -1.164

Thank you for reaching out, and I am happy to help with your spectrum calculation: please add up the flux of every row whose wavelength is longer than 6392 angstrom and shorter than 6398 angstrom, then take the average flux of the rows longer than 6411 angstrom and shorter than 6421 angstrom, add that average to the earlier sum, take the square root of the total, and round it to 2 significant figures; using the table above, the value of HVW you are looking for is 7.6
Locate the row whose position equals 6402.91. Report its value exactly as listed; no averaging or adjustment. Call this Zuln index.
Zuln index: 12.4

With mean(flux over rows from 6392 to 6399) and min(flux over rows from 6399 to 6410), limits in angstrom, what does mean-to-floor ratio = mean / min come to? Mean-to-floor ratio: 0.95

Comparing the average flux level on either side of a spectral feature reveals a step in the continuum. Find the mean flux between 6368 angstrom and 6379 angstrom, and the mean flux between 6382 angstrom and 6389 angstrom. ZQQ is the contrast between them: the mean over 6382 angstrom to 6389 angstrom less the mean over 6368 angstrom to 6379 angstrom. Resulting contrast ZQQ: -1.0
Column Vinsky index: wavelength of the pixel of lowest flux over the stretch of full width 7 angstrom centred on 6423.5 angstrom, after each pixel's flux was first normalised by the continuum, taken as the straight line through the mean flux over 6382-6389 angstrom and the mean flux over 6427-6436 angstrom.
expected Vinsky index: 6425.06 angstrom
